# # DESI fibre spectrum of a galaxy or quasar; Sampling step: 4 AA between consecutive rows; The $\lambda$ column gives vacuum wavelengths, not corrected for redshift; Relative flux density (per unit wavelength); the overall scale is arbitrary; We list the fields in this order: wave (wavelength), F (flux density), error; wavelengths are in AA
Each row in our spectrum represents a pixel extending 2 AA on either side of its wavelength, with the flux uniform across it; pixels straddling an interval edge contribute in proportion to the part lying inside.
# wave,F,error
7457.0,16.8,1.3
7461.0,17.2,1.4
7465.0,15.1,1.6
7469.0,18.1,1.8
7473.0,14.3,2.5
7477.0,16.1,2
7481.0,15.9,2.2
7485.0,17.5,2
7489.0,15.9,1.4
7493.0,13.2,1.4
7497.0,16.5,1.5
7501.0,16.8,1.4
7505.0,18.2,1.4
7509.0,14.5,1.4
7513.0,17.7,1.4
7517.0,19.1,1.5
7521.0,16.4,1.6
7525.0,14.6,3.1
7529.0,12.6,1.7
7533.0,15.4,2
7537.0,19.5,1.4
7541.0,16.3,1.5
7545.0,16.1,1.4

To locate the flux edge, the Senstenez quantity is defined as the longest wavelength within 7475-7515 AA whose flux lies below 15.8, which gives 7509.0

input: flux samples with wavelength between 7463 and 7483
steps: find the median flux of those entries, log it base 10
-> 1.20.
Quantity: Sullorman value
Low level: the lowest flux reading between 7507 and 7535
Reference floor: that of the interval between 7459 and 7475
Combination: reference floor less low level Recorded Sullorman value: 1.7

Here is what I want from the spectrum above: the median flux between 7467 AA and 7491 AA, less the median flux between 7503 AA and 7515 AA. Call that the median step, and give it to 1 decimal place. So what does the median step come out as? -1.7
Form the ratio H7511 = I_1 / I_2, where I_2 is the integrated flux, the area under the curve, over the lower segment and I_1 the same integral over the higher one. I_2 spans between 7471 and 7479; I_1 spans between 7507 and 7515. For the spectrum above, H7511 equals 1.06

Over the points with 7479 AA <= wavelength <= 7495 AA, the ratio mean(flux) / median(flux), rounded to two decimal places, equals 0.98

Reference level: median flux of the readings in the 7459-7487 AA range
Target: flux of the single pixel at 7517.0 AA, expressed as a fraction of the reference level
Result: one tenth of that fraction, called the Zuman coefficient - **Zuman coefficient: 0.119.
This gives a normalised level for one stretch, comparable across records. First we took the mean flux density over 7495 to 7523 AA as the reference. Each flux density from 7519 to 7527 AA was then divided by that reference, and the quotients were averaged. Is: 0.91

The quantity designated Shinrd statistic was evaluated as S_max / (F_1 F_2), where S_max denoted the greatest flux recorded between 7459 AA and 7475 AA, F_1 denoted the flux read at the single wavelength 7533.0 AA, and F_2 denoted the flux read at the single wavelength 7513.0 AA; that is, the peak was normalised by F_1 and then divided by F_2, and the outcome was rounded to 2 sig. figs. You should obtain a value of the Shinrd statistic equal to 0.066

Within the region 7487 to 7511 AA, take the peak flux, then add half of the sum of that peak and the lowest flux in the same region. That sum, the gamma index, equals 33.9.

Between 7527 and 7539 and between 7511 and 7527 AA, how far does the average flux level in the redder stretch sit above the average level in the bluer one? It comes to -1.1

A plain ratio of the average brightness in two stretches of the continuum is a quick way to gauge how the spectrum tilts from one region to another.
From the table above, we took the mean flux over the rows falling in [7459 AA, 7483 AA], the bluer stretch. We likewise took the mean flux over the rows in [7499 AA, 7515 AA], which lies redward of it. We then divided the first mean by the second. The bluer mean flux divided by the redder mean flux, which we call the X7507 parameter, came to 0.96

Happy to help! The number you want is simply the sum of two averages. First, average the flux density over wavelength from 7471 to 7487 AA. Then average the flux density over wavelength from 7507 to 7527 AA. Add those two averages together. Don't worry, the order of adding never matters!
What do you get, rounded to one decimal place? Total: 32.4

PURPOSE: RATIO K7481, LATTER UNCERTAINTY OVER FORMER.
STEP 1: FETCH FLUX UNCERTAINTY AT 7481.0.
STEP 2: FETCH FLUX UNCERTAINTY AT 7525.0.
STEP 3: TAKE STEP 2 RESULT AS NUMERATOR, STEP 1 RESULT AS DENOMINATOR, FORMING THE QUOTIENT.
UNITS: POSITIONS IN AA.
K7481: 1.41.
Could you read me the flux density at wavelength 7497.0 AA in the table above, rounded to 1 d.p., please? 16.5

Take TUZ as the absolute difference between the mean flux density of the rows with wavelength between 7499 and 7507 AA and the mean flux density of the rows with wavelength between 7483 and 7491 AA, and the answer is 0.80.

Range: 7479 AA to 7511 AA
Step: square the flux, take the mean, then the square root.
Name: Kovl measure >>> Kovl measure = 16.1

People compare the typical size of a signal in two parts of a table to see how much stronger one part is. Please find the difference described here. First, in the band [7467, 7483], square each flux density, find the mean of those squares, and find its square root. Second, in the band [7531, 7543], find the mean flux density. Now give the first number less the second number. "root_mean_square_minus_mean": -0.9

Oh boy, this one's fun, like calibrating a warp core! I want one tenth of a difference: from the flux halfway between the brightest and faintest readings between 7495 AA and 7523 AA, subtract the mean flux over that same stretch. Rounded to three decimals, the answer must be -0.023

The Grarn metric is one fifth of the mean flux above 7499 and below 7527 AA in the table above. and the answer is 3.35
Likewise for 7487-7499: 3.04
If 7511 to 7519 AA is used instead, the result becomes 3.68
